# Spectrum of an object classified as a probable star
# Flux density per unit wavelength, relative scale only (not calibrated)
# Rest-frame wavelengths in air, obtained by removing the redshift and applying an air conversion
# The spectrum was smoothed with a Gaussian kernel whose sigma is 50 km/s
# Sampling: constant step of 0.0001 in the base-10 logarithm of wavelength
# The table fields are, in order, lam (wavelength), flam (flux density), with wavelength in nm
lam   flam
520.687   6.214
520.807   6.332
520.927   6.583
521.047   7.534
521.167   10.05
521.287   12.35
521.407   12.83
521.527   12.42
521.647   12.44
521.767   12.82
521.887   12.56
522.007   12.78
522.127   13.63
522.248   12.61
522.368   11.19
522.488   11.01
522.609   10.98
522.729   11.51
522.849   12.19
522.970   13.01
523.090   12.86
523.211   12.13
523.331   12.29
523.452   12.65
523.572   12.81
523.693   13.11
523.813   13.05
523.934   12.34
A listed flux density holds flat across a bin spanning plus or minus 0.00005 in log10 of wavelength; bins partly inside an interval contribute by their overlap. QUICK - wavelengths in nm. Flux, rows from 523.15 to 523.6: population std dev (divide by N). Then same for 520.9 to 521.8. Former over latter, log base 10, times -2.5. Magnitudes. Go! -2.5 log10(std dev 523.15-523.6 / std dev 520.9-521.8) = 2.3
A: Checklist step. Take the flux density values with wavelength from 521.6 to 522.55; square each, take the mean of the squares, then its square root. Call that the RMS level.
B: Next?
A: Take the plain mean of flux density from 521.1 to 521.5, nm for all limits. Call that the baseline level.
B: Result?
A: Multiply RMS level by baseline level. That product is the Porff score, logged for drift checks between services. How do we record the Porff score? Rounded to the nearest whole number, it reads 146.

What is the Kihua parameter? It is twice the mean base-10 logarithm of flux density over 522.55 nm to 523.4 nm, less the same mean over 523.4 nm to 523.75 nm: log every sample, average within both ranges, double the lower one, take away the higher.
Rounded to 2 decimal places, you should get 1.06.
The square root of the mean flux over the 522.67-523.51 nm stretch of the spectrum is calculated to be 3.52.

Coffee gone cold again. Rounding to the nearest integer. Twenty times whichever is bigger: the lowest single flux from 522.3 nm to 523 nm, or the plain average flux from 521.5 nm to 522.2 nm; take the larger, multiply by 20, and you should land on 256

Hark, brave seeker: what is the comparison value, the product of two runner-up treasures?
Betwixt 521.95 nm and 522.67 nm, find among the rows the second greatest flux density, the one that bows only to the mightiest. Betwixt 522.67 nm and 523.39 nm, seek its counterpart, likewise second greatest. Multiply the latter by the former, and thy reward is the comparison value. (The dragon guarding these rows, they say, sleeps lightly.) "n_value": 164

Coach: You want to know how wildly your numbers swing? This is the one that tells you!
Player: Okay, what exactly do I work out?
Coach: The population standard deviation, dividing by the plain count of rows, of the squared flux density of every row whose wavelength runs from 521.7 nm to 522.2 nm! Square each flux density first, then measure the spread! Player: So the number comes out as 10.7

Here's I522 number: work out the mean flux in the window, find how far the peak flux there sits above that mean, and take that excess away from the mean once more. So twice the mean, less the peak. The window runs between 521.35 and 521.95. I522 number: 12.4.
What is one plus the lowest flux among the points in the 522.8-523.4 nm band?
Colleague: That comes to 13.1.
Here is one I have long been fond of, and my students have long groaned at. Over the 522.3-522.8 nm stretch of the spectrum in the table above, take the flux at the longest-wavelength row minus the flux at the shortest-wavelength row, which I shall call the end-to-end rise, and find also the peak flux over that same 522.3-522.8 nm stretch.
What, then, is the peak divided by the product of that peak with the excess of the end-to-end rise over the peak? -0.089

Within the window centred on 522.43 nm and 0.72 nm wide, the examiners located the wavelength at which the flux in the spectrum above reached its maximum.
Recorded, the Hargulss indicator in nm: 522.127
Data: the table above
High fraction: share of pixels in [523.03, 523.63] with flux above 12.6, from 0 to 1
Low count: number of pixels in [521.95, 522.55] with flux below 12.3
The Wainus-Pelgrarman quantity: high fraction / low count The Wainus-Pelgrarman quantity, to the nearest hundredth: 0.30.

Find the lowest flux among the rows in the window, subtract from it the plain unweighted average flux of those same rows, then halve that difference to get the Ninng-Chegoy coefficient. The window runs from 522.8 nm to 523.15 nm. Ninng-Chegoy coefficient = -0.25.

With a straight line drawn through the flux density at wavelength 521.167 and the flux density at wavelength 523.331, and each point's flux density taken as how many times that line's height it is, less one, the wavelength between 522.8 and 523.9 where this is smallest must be 523.211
